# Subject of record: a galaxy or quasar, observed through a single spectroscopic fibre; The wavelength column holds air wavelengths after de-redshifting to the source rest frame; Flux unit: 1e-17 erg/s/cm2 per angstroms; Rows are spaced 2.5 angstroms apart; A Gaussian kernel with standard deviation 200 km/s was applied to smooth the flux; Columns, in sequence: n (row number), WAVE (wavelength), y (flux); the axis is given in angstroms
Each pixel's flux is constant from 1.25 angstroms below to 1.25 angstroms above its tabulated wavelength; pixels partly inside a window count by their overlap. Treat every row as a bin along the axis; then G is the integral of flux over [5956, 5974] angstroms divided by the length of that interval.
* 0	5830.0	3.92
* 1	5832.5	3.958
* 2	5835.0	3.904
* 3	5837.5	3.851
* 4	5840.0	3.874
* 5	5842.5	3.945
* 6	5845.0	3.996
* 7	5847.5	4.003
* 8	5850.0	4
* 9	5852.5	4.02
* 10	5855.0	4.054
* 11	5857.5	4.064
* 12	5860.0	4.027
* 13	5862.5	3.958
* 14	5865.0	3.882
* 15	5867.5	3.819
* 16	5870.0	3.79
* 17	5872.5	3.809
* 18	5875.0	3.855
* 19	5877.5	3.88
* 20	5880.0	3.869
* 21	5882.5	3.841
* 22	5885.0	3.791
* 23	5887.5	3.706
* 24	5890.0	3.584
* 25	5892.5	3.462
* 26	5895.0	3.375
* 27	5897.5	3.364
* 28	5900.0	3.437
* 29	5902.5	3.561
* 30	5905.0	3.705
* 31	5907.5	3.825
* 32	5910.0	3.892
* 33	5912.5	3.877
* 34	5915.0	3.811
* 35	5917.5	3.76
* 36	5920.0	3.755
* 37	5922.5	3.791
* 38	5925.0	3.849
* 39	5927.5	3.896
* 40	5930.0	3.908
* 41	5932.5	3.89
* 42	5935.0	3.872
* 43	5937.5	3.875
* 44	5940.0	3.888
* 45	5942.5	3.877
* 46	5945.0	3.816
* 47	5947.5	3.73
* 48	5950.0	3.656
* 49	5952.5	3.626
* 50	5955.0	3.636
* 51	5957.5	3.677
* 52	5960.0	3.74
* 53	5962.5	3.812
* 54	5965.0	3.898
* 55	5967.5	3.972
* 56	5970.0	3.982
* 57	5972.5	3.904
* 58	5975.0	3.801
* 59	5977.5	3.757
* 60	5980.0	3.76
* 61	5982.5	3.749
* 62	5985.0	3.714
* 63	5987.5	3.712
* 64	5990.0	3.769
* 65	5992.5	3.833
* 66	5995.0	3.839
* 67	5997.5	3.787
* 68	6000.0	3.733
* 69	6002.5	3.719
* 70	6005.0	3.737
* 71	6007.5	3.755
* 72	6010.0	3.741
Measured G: 3.85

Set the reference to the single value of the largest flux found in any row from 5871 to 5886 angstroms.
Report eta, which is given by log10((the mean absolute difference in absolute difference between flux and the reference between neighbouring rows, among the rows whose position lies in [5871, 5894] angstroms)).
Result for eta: -1.21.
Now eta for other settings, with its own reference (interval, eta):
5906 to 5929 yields -1.45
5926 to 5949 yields -1.62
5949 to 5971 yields -1.36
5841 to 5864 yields -1.54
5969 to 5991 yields -1.45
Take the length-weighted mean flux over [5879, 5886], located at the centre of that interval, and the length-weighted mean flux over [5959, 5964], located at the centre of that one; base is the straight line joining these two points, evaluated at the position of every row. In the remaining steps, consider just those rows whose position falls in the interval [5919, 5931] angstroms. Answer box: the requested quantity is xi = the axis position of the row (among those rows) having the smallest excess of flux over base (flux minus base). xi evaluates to 5920.0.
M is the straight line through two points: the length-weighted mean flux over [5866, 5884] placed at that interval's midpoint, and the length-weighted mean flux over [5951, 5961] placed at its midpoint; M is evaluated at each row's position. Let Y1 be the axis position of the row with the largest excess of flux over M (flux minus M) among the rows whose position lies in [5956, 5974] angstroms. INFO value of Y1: 5970.0 angstroms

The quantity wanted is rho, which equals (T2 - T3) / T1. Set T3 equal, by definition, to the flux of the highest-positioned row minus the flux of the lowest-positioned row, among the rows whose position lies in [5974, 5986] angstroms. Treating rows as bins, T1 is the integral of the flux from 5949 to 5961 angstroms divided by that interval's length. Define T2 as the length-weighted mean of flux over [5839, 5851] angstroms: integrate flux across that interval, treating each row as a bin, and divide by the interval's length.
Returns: 1.11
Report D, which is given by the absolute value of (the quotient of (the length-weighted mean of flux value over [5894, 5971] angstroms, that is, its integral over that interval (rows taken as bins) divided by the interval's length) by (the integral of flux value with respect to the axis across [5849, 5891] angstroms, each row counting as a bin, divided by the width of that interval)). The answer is 0.97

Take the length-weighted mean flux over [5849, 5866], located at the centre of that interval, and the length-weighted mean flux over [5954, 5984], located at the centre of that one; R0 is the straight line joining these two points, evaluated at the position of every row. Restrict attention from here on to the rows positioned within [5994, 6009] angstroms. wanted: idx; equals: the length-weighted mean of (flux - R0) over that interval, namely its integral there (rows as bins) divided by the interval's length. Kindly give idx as 0.01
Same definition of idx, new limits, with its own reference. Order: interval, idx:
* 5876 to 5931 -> -0.20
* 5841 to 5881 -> -0.06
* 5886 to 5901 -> -0.45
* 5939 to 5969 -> -0.06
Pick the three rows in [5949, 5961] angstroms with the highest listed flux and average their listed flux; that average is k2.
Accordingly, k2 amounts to 3.69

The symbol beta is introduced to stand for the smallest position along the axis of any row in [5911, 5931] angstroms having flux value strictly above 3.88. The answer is 5927.5 angstroms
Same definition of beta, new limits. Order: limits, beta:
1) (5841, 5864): 5842.5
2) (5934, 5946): 5940.0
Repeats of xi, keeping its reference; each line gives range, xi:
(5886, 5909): 5897.5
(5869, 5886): 5870.0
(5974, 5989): 5987.5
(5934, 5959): 5952.5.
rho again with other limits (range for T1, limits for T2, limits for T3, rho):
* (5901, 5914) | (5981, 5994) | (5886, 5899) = 1.09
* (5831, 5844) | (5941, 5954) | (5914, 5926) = 0.95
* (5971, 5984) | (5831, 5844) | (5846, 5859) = 1.01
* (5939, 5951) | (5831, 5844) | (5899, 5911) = 0.91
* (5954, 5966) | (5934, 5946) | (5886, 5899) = 1.12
